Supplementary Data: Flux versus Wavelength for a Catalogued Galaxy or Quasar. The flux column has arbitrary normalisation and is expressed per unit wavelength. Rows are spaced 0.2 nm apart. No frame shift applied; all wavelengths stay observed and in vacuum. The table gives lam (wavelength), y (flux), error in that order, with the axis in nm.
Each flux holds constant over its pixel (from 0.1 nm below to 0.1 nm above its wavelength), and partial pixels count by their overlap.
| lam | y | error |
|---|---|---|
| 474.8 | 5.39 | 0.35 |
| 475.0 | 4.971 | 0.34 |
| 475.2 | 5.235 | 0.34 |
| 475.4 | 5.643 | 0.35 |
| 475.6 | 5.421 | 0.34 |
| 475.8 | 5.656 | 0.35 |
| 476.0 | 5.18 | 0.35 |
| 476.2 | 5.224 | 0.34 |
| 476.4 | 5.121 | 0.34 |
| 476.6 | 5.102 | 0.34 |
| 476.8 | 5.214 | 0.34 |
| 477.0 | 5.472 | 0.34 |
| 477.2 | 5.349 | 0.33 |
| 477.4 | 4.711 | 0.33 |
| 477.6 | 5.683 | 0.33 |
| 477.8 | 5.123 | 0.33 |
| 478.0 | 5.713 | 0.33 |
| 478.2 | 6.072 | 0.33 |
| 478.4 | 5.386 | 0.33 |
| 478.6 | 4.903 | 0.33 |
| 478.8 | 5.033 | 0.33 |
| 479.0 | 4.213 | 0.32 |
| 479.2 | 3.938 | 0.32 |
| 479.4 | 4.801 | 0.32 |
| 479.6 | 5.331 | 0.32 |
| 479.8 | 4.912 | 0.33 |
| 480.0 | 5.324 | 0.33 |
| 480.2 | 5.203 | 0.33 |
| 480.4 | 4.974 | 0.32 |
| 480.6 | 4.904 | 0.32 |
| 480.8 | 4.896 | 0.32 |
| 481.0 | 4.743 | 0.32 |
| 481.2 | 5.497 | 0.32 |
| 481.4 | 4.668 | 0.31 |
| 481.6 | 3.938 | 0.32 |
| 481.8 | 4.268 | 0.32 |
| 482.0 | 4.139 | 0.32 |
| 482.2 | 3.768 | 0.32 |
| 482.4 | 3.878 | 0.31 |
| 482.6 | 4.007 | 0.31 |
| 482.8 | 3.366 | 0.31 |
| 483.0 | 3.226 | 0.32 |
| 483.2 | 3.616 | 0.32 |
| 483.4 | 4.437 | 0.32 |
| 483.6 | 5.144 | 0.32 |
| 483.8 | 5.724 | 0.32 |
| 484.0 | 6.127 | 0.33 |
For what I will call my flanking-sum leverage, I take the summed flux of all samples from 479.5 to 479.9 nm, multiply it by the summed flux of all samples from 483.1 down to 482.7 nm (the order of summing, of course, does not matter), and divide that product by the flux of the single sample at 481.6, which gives 17.1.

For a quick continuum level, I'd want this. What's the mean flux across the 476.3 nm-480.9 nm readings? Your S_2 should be 5.1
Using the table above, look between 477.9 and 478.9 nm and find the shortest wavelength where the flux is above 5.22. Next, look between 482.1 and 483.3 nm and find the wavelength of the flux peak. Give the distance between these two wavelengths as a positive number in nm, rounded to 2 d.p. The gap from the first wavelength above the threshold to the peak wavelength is 4.60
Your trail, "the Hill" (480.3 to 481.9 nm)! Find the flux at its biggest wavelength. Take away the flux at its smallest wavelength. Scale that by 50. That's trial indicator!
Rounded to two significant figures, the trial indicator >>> -35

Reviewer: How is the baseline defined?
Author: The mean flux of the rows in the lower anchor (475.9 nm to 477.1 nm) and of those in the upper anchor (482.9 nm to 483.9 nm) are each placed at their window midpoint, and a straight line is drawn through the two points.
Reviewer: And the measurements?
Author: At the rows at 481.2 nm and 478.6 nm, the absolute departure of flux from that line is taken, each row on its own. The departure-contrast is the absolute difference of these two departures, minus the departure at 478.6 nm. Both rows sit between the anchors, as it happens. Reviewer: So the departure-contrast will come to 0.66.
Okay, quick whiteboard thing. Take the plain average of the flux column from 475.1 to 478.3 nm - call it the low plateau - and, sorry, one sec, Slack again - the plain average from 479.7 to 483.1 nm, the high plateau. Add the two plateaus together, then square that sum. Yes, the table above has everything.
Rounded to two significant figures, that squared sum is 97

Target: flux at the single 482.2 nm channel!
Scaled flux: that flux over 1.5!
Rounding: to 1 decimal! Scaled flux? 2.5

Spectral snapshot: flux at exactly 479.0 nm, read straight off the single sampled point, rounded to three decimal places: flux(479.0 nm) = 4.213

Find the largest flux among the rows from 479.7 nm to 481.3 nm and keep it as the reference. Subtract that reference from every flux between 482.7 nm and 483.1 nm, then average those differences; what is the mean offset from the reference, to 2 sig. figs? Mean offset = -2.2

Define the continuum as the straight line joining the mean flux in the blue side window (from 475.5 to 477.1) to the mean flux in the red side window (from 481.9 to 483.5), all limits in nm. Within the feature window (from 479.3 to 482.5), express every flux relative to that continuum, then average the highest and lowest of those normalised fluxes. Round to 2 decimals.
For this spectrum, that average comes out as 1.14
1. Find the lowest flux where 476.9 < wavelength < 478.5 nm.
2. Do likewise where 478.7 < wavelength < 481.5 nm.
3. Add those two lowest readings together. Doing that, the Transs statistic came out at 8.6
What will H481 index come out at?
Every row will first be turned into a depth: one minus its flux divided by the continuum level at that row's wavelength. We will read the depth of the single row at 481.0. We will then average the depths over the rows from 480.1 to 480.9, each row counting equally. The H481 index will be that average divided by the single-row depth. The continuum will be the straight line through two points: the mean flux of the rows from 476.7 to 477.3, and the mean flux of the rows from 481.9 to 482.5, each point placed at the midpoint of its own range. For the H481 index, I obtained 1.2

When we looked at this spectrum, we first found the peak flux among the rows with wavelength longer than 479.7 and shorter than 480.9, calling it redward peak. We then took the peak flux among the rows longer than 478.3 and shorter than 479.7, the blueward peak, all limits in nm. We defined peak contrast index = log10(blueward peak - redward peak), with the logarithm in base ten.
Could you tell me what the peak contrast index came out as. -1.2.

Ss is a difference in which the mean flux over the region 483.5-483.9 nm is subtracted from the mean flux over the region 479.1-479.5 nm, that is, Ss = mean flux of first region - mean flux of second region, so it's -1.1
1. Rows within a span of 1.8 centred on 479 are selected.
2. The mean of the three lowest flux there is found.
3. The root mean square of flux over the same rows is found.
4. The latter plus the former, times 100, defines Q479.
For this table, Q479 931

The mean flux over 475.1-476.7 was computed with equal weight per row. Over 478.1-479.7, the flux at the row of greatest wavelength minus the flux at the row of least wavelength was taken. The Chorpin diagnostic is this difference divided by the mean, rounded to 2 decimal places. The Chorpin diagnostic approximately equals -0.14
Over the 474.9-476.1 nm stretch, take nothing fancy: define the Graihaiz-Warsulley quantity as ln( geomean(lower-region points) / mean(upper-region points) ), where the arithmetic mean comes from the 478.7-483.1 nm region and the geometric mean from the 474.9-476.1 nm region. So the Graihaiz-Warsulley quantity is 0.17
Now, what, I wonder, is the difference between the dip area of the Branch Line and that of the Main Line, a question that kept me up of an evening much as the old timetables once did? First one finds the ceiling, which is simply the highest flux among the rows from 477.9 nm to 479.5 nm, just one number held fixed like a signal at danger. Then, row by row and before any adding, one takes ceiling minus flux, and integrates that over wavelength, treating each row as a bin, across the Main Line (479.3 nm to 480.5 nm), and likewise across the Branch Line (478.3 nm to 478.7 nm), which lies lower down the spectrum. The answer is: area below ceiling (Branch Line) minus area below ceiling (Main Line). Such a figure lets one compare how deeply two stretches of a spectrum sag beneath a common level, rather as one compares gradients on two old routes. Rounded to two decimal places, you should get -0.81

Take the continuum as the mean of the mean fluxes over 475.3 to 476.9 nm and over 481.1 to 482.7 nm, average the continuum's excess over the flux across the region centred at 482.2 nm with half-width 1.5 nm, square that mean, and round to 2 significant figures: 0.31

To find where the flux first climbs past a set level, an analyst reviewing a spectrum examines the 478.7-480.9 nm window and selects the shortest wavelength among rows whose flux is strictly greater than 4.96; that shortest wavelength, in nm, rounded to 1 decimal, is 478.8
